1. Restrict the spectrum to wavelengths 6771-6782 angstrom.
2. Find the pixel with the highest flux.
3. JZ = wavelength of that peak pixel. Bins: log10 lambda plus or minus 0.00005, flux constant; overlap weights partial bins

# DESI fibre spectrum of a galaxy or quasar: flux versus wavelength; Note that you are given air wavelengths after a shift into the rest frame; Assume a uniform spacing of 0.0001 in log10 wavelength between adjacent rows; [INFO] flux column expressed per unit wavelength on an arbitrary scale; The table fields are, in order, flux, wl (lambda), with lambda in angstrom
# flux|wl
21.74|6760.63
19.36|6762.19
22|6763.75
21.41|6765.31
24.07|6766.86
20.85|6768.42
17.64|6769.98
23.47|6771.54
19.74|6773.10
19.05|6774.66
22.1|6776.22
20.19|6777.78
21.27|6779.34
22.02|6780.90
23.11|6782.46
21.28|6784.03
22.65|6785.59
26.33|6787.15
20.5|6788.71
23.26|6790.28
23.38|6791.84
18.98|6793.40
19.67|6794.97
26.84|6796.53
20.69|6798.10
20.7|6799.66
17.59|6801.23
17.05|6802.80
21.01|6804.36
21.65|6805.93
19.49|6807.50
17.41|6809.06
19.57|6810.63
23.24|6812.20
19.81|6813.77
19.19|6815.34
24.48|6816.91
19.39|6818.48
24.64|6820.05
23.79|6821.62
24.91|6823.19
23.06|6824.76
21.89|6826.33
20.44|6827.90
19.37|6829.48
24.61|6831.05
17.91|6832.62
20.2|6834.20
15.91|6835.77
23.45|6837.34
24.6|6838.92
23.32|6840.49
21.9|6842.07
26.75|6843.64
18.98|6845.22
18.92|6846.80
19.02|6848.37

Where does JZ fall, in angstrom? 6771.54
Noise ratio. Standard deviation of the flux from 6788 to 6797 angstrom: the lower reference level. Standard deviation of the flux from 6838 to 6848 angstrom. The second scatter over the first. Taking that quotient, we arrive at 1.1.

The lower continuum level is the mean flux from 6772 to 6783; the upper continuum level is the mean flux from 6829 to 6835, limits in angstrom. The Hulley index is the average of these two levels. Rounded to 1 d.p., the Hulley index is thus 20.8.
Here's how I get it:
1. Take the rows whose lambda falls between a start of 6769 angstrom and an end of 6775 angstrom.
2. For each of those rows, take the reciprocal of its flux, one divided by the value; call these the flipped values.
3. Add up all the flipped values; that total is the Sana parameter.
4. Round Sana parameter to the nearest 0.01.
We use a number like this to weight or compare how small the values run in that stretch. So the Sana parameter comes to 0.20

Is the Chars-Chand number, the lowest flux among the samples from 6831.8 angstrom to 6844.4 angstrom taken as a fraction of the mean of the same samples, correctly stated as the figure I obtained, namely 0.731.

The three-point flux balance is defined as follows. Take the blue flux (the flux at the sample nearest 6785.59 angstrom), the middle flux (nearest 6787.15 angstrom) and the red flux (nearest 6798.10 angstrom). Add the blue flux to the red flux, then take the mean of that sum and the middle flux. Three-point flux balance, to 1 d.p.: 34.8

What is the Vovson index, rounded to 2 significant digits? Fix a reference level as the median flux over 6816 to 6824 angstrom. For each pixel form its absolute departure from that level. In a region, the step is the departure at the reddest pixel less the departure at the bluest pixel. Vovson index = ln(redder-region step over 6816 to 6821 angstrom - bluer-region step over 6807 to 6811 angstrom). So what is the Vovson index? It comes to -1.4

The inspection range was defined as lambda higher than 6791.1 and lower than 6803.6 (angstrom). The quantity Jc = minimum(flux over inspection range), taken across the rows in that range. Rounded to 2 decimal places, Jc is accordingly 17.05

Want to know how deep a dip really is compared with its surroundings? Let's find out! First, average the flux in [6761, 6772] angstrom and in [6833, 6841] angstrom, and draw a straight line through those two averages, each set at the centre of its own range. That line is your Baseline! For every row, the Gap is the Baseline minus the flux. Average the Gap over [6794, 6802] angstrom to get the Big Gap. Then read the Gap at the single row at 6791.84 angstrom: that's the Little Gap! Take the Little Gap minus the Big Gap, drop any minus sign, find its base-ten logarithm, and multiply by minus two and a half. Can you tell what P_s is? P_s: -0.9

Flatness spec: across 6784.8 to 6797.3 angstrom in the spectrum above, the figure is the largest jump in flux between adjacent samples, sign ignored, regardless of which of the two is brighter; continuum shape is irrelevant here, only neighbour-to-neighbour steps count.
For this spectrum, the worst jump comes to 7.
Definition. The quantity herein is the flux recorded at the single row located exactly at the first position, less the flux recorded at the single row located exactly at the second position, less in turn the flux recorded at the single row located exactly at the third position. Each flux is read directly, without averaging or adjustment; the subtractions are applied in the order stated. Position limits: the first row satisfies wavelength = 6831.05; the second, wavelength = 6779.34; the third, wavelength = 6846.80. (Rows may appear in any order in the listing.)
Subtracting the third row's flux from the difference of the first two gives -16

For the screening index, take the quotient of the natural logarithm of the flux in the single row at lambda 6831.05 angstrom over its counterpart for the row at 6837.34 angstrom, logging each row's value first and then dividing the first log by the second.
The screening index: 1.02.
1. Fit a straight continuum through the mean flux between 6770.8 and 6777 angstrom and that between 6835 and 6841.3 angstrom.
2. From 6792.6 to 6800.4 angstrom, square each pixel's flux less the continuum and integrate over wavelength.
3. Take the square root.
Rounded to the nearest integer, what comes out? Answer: 8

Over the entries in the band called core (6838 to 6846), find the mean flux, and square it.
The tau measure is 534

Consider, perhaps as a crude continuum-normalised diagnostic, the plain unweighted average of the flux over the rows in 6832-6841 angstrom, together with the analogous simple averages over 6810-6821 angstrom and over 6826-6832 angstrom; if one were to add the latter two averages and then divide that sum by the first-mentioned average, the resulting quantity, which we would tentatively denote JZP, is 2.06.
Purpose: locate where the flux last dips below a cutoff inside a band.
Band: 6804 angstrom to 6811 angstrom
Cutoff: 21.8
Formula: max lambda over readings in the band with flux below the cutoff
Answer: 6810.63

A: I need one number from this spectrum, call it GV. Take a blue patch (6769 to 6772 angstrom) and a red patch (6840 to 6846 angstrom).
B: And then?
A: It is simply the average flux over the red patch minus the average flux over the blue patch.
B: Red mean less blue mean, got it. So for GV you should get 2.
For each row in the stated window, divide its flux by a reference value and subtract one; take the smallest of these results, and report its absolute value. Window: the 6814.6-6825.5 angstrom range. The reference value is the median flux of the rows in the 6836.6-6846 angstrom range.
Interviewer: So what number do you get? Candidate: 0.18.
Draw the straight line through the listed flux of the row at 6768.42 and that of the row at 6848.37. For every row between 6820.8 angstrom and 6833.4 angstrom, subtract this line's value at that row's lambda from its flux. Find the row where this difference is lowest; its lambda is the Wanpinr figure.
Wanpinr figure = 6832.62 angstrom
